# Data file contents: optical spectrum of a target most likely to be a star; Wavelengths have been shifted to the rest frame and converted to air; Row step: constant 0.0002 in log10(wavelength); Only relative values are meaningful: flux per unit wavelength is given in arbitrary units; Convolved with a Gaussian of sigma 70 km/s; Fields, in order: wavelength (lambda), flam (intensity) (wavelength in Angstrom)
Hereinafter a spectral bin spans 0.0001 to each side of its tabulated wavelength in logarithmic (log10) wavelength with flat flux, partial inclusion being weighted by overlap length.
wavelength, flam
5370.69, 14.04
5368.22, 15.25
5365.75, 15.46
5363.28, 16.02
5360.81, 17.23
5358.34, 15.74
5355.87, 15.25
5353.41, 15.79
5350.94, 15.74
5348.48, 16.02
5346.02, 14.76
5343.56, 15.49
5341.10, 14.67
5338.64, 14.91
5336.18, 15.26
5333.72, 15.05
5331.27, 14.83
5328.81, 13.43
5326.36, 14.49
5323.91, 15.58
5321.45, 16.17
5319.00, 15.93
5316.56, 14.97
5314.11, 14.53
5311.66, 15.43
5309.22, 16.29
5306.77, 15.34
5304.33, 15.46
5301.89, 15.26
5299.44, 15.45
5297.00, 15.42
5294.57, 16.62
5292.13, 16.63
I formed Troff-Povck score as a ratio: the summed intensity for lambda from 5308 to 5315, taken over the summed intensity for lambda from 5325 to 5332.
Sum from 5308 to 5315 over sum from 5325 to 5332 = 1.08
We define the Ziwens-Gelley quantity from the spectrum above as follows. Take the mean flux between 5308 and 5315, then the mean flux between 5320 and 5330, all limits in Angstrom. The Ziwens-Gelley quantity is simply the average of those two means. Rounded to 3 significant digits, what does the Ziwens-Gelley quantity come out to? 15.2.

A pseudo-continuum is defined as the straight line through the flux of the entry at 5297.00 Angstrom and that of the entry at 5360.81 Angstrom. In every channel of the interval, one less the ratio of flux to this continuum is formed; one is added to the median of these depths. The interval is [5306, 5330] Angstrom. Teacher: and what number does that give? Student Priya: 1.03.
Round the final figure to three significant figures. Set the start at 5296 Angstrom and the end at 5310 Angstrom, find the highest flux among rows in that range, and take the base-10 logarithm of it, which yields 1.21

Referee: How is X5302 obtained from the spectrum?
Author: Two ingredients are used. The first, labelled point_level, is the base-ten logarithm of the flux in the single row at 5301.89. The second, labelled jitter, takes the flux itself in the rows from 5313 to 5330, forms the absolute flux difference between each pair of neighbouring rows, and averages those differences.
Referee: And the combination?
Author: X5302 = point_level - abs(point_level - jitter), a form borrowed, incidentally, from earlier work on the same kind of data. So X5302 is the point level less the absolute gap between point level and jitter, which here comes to 0.73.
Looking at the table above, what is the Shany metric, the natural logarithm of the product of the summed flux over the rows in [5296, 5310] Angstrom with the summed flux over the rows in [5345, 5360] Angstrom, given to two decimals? 9.07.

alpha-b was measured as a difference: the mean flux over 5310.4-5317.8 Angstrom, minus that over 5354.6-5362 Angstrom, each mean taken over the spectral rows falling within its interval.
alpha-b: -1.1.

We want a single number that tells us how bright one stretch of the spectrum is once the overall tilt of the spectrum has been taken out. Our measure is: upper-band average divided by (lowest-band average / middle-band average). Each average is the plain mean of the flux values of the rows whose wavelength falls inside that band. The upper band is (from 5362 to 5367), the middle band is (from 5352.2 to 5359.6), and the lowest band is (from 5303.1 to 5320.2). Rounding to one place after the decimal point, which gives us 15.9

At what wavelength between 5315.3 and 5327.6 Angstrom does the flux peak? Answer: 5321.45 Angstrom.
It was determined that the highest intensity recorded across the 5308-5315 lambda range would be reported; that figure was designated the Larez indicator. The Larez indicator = 16.29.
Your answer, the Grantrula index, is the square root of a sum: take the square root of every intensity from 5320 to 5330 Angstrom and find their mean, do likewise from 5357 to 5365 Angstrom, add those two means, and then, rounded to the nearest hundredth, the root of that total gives 2.81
